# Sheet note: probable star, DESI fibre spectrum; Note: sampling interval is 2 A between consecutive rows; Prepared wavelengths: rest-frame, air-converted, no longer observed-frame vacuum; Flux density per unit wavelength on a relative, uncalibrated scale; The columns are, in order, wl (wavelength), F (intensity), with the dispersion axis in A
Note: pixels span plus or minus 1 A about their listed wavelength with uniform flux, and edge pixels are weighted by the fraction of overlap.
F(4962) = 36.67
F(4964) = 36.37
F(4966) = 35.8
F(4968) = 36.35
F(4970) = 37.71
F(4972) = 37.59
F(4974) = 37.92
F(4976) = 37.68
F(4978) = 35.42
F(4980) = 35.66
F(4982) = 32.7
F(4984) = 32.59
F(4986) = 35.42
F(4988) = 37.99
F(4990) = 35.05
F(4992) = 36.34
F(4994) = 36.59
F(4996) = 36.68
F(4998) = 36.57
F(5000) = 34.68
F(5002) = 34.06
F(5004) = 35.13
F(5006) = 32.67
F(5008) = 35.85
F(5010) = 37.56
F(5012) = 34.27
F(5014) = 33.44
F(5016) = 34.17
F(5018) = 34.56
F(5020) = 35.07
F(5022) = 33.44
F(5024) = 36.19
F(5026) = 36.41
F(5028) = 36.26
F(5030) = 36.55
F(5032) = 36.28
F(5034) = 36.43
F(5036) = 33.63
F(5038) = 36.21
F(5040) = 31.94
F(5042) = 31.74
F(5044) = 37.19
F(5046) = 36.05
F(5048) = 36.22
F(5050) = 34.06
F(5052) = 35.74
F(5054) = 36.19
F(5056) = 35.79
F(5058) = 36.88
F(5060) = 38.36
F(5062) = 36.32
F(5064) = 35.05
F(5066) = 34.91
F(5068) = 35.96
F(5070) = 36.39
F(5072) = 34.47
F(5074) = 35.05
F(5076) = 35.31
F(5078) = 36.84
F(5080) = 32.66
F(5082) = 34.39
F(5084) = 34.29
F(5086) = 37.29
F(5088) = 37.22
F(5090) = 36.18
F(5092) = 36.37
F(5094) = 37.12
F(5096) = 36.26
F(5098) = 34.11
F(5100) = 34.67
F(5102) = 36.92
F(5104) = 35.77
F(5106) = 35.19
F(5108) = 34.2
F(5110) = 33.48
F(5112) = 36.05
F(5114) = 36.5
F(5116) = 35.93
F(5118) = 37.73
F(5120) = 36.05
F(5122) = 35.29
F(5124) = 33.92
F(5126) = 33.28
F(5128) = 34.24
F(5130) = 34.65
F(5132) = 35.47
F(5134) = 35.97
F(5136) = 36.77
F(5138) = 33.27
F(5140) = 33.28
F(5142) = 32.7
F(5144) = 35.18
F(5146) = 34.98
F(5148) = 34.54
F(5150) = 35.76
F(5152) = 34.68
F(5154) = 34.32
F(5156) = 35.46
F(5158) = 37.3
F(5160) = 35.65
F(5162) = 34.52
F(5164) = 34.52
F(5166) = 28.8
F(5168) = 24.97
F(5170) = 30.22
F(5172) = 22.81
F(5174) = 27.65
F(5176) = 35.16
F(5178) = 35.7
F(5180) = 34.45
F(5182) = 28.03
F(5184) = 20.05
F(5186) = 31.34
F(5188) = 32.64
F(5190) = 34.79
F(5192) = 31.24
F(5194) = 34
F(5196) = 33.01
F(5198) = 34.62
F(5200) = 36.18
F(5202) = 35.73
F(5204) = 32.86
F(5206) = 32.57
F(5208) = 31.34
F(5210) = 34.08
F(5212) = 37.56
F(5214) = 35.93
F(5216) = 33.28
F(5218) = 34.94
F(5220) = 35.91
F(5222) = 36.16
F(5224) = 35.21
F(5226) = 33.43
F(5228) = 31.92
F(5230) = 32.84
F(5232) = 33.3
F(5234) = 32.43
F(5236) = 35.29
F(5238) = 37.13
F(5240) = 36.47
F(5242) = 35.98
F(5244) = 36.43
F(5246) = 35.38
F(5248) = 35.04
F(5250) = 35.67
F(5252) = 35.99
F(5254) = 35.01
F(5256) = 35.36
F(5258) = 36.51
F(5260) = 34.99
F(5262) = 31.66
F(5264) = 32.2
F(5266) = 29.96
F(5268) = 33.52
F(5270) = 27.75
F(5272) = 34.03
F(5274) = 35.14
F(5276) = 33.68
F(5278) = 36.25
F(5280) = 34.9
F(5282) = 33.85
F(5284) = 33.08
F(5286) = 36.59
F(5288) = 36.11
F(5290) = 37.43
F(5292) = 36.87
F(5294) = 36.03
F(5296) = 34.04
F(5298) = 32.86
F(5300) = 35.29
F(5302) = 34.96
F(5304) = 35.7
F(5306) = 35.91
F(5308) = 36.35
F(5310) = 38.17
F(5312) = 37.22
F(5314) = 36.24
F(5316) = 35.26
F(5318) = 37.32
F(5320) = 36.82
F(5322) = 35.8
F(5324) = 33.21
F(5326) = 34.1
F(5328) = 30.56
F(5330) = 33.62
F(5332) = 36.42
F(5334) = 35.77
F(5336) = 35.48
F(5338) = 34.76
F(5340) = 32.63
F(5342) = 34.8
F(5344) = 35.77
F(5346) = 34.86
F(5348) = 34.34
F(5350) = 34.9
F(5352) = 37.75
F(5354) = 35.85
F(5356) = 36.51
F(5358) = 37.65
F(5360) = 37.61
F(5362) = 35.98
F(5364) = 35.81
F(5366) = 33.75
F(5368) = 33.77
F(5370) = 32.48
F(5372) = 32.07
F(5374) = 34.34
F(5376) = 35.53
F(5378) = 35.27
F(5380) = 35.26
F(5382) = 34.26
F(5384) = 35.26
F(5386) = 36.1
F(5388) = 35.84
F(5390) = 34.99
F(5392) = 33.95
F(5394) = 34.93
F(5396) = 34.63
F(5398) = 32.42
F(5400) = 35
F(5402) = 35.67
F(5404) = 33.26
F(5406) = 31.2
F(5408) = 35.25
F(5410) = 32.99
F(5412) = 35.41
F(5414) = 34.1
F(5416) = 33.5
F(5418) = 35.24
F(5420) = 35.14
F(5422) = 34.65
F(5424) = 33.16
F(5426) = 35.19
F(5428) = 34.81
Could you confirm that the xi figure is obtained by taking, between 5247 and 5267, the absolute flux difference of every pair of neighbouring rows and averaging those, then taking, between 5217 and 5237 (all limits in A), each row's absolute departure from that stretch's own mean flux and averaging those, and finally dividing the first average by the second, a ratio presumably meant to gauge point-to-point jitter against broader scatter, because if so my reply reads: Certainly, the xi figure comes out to 0.90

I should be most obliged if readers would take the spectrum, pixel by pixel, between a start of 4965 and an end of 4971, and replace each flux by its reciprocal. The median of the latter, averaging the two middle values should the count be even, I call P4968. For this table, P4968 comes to 0.0275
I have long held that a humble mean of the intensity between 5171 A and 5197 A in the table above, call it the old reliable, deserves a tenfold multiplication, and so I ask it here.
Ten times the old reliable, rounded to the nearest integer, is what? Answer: 308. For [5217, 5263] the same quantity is 349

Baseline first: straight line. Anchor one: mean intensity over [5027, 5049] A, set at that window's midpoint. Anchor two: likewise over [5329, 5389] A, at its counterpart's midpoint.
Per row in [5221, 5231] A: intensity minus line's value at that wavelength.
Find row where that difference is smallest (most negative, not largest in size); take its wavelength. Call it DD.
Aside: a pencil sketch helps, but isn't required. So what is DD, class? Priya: 5228 A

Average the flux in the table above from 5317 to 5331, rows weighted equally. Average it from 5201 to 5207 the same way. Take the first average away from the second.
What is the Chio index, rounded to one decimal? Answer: -0.8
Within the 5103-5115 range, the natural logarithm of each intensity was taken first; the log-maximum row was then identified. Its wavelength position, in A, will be 5114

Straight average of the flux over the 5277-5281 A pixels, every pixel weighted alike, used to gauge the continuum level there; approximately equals 35.6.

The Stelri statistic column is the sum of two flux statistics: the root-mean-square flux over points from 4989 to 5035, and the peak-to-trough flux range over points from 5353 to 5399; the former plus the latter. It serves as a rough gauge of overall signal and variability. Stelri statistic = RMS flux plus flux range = 41.0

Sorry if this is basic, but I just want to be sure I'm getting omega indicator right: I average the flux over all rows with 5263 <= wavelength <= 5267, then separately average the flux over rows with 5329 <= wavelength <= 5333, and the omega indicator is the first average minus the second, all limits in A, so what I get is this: -4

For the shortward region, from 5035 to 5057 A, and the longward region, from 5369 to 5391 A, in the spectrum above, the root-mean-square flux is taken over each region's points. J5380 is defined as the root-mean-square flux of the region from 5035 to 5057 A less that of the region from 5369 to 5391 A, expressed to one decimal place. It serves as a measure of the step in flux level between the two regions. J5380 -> 0.3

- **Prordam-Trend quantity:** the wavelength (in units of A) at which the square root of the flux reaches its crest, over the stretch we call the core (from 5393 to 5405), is 5402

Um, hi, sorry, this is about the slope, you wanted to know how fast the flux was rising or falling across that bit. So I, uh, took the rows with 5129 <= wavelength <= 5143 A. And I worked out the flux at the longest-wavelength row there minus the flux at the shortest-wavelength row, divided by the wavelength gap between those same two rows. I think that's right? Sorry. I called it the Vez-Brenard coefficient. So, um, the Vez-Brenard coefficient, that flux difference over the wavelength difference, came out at -0.16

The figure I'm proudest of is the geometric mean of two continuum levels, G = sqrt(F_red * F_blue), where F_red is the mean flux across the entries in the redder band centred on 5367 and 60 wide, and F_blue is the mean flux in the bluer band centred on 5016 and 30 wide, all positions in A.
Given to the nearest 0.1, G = 35.0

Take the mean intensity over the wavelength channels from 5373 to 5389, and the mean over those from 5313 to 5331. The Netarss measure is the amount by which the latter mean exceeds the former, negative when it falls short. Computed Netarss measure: -0.5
